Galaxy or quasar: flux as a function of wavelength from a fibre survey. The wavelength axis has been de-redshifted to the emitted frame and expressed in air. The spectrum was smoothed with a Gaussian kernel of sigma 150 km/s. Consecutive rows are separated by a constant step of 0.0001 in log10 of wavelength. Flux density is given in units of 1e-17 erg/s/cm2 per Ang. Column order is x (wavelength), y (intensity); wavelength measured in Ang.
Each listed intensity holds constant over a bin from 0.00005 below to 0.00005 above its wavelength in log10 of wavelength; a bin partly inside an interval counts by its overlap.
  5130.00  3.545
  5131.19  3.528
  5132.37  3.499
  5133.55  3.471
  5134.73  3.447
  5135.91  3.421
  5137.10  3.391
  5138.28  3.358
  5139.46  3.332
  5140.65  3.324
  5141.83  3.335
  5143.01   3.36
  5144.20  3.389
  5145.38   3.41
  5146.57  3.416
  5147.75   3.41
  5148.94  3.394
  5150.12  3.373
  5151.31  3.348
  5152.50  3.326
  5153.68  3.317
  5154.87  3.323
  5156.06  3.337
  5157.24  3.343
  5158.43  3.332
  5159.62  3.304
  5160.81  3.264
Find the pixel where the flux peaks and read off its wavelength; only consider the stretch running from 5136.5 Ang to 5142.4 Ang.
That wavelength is 5137.10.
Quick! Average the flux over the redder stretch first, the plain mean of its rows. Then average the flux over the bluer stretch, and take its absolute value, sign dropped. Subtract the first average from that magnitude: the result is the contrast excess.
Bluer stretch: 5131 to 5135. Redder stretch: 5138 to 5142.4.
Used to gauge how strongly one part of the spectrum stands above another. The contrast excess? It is 0.15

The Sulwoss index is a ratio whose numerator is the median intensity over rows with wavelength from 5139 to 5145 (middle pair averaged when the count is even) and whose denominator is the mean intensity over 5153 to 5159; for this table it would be 1.00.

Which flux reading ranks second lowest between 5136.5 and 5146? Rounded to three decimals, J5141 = 3.332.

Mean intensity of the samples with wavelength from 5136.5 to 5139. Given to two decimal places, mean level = 3.37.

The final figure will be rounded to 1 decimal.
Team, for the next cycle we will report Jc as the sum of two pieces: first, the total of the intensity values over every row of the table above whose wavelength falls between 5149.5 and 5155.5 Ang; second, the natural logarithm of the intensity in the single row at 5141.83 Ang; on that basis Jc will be 17.9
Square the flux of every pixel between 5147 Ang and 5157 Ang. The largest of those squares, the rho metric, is 11.6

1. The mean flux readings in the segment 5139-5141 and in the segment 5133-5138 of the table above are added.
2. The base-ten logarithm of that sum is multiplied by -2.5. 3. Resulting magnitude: -2.07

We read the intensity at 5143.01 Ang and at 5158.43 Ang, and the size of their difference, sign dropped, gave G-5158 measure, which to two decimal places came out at 0.03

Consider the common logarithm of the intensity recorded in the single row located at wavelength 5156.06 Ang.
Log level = 0.523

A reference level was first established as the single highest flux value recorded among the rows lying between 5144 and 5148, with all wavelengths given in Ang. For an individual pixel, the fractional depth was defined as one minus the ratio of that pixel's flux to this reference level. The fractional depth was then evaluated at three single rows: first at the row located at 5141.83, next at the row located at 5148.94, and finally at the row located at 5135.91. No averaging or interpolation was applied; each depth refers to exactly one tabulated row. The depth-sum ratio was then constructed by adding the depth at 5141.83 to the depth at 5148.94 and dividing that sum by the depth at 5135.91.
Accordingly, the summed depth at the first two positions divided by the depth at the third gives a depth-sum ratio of -21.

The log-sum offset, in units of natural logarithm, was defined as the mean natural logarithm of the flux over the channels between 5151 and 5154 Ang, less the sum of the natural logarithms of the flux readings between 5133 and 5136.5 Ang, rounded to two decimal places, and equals -2.51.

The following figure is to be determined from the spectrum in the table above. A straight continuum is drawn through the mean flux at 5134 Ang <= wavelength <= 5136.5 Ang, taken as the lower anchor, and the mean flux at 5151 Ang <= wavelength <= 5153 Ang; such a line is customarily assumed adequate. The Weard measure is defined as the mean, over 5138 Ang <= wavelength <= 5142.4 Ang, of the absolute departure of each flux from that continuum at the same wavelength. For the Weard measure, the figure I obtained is 0.07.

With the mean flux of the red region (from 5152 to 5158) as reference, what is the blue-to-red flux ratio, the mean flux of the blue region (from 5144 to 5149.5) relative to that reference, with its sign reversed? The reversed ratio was -1.02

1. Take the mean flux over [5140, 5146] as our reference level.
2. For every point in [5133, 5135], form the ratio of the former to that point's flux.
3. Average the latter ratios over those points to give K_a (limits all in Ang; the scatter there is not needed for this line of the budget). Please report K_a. 0.97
